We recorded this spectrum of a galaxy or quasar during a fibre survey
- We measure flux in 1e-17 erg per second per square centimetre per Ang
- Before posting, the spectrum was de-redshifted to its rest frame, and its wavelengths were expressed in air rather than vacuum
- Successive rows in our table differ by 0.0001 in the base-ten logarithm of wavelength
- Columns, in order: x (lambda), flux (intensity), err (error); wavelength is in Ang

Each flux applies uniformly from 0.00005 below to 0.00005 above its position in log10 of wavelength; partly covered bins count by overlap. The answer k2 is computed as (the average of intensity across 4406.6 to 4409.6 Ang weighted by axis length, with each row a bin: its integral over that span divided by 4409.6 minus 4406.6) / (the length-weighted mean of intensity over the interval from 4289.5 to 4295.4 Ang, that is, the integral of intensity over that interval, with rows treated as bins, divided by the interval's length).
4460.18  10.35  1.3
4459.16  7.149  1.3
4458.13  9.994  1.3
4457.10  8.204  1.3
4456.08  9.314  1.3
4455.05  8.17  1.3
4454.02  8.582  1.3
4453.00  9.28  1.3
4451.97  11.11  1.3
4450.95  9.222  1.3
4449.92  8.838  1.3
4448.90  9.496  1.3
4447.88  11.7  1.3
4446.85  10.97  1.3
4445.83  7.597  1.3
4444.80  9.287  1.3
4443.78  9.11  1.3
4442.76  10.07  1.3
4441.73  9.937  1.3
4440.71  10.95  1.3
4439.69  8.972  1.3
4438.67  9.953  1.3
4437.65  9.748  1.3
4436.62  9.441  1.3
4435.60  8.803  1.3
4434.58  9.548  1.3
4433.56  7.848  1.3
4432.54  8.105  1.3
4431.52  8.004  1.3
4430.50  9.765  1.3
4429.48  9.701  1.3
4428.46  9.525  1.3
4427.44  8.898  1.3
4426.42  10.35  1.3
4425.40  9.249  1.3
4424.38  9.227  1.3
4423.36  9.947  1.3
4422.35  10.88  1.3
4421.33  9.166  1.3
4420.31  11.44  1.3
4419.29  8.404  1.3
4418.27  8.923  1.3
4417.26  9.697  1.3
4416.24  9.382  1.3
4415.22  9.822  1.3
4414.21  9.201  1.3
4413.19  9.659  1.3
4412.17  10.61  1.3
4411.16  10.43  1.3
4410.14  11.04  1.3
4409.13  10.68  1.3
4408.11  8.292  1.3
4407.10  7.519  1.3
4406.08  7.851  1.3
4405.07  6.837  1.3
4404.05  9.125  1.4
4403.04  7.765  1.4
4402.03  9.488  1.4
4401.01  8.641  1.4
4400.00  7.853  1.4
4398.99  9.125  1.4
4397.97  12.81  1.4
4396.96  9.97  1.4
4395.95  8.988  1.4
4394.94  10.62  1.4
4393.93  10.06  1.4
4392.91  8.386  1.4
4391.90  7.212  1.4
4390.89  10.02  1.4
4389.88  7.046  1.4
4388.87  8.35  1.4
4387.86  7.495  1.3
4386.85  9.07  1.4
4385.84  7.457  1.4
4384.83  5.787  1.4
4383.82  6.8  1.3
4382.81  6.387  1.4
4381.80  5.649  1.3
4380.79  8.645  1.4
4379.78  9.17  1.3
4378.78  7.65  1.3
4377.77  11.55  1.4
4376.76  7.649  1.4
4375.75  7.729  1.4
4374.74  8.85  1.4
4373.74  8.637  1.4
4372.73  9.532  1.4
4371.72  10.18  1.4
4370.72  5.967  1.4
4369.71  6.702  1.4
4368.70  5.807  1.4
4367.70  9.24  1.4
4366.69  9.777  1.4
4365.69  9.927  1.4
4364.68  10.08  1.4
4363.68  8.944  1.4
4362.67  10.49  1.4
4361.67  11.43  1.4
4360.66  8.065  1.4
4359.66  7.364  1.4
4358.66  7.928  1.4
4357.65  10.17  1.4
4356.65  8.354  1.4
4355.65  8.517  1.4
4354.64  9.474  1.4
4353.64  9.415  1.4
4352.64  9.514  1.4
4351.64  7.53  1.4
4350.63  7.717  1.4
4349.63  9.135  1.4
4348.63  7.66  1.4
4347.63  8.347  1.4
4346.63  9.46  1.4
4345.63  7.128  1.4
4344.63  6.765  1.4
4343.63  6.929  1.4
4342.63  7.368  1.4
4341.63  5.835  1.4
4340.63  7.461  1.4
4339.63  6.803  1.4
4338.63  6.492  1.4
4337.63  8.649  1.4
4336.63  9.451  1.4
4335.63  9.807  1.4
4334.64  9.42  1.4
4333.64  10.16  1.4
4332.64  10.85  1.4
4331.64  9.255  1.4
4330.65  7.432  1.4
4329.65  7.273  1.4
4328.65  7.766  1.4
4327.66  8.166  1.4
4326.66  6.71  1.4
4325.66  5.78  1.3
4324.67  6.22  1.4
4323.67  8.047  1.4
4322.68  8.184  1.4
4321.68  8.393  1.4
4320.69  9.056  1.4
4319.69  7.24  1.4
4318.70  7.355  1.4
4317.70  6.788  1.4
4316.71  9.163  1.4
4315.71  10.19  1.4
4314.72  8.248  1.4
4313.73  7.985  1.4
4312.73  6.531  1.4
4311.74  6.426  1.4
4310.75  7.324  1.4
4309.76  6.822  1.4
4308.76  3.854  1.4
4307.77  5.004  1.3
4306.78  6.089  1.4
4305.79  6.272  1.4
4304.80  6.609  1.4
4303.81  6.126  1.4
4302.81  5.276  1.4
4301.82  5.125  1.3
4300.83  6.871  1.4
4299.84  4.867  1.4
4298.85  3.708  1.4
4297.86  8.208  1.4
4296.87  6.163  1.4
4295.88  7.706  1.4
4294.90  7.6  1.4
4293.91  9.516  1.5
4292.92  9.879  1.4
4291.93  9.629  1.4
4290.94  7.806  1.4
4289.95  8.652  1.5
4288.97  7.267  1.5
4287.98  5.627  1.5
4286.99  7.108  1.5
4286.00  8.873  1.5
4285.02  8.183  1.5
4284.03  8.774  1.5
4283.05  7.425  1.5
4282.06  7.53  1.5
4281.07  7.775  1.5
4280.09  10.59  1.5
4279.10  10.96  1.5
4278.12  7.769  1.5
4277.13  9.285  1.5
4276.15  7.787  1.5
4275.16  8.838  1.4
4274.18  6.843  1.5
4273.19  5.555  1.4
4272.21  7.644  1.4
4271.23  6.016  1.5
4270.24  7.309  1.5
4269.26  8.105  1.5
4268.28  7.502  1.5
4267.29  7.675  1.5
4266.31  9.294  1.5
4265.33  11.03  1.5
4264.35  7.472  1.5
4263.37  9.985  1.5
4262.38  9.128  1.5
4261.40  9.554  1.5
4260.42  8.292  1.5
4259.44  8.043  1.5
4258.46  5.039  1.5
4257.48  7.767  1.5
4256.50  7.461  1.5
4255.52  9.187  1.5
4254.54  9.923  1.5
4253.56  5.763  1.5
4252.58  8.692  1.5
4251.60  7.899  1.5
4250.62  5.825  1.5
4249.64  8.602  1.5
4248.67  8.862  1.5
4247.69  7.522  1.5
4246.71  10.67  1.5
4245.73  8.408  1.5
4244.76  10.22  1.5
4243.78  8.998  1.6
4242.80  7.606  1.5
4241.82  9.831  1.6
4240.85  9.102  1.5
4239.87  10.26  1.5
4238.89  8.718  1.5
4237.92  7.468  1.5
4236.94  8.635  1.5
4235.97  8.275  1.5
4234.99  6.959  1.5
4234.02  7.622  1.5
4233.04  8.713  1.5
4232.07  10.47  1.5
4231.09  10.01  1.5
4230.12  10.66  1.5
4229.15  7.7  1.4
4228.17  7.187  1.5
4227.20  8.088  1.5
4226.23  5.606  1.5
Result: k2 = 1.00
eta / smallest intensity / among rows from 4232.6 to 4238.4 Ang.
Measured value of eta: 6.959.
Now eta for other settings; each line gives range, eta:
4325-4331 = 5.78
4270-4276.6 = 5.555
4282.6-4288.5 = 5.627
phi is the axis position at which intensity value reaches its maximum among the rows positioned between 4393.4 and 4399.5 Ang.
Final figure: 4397.97 Ang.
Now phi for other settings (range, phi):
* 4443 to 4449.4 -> 4447.88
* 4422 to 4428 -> 4422.35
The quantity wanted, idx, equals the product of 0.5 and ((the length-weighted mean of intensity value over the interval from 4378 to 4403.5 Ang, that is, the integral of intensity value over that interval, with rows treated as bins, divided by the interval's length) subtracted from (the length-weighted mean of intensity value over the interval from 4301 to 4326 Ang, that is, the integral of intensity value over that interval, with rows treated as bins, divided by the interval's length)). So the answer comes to -0.7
